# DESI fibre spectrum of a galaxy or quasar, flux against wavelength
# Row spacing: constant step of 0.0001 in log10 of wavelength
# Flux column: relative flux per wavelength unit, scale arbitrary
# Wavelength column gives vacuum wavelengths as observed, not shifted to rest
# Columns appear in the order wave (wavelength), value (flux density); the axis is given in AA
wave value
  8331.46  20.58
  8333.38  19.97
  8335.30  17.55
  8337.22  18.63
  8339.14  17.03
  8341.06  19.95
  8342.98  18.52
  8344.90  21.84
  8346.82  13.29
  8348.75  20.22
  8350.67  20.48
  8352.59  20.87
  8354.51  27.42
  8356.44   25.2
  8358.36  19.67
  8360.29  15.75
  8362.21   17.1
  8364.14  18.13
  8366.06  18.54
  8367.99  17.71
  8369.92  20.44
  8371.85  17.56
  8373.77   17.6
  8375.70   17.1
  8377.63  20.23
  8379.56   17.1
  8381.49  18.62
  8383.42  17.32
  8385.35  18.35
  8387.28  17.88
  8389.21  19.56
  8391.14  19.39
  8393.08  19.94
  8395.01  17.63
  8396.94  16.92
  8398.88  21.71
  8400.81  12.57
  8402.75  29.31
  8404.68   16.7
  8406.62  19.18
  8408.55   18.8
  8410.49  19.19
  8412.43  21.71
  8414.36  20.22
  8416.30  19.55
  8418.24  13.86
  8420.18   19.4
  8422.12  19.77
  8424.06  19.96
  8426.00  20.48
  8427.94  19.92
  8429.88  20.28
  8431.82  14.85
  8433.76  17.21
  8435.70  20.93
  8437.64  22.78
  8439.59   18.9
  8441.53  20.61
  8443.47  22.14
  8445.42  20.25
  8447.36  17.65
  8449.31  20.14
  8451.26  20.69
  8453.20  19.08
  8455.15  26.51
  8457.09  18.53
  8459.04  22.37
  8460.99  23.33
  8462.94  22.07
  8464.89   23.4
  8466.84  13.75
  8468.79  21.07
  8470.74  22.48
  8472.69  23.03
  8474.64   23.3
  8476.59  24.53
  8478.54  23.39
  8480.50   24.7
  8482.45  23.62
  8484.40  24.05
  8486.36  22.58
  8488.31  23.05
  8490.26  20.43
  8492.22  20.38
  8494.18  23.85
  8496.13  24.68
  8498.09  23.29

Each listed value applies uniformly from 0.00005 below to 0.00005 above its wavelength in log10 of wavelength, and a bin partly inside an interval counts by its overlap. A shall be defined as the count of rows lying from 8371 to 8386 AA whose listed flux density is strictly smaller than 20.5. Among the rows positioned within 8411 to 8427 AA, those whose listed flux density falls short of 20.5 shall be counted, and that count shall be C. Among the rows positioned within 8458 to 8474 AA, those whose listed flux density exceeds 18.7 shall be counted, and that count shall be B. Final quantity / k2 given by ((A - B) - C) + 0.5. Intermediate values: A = 8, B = 7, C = 7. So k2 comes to -5.5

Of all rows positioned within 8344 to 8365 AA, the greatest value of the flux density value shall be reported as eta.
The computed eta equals 27.42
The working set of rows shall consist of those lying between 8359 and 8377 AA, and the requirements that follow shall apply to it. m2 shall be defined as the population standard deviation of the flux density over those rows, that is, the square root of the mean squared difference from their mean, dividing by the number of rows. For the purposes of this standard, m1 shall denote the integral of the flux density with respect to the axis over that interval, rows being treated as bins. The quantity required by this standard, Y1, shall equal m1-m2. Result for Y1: 320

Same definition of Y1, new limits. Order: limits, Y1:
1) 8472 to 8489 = 401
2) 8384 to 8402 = 327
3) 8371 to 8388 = 305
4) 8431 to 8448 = 330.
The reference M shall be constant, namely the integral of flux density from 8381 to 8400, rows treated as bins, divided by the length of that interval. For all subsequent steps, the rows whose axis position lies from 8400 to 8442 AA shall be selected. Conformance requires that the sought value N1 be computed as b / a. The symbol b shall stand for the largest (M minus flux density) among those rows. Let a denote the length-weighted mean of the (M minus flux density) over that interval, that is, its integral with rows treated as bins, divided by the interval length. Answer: -9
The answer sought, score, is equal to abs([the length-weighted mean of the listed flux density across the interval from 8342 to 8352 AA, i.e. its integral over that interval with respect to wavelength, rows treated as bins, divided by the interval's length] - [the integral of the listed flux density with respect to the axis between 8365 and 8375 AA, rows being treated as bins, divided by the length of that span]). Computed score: 0.6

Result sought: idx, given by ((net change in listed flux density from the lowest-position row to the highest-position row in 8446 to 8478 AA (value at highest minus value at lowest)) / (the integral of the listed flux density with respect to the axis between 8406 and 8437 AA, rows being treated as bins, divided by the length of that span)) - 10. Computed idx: -9.6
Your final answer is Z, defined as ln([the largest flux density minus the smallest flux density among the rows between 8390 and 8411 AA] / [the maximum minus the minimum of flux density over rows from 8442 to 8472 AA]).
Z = 0.3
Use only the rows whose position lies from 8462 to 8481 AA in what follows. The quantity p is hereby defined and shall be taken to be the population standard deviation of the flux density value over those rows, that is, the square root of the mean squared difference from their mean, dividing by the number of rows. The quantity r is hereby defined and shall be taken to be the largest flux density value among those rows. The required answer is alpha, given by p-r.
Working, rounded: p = 3.0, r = 24.7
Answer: -22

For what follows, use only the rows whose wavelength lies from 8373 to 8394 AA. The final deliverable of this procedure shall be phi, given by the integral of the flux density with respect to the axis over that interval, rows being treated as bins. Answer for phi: 388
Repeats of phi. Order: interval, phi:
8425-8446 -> 417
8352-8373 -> 416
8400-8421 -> 403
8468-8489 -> 489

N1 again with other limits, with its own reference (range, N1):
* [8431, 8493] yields -2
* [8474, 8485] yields 1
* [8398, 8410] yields -6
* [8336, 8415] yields -13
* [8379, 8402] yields 13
